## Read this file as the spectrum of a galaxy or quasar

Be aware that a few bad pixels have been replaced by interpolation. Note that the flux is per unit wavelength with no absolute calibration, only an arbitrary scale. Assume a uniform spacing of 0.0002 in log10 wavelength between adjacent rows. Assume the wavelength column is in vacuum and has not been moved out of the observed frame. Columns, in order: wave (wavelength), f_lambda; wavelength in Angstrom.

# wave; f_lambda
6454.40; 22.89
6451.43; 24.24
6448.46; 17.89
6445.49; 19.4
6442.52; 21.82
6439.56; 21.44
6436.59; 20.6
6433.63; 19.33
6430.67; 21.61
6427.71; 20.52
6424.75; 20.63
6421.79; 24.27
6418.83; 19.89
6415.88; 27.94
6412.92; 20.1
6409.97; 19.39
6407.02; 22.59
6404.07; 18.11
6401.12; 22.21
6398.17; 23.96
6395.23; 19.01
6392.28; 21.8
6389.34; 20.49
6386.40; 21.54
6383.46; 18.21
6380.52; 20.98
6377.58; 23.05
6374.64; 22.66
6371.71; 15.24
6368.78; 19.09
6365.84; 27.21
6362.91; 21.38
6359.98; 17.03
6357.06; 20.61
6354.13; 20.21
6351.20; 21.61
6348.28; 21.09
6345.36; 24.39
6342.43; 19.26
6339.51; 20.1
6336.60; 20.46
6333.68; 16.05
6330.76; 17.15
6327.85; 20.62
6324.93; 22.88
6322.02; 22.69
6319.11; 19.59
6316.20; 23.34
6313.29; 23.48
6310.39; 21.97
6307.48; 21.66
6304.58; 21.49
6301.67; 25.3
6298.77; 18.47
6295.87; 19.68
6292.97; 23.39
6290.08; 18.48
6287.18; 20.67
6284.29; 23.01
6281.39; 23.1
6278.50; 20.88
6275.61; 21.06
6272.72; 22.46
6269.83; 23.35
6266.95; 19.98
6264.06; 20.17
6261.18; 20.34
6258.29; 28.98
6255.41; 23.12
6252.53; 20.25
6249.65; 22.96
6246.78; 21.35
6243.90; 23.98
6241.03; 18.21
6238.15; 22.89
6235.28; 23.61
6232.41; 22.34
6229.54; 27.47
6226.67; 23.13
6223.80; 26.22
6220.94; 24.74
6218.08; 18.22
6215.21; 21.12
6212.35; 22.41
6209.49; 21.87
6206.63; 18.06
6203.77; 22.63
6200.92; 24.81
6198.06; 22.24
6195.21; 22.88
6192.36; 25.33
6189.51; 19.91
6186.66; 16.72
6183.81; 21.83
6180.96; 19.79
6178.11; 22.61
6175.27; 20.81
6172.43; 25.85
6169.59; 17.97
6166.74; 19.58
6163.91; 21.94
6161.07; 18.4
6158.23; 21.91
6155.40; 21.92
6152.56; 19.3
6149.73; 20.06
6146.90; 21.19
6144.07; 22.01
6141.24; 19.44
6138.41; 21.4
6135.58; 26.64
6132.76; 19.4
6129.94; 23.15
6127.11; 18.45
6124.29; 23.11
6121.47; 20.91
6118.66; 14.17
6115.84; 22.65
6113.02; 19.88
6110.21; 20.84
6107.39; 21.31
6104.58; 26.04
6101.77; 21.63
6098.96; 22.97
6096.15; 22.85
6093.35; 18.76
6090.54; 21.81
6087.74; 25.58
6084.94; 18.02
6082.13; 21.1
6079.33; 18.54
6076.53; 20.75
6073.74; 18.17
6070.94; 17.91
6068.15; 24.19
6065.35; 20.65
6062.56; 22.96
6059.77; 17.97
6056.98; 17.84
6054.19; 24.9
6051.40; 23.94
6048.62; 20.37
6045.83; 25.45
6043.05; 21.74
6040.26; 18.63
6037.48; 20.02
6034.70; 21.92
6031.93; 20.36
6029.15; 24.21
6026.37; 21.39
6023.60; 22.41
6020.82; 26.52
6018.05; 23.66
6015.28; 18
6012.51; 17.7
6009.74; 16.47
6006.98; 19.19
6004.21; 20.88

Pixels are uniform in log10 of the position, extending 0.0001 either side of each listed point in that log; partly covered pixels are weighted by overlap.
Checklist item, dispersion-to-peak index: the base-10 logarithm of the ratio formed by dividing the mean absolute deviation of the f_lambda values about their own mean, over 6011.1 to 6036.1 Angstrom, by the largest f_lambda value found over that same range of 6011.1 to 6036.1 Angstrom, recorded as -1.09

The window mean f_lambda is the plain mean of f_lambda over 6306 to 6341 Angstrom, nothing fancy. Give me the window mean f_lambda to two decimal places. 20.83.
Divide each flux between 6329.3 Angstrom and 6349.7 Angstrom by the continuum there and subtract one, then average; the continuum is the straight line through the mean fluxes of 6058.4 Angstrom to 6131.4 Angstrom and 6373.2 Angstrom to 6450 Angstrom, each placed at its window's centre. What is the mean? -0.062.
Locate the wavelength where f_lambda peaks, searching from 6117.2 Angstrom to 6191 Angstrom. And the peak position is 6135.58 Angstrom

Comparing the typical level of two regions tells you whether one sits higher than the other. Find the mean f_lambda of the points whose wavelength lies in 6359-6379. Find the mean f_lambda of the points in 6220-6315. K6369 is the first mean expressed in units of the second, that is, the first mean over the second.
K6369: 0.93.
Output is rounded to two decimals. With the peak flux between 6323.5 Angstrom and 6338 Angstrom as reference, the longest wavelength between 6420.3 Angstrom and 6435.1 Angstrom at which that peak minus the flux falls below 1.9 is 6430.67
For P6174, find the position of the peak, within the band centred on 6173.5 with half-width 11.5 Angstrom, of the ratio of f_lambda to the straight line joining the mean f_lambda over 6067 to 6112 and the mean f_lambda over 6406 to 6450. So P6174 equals 6172.43 Angstrom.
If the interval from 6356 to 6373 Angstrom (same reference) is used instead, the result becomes 6365.84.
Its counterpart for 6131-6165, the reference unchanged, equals 6135.58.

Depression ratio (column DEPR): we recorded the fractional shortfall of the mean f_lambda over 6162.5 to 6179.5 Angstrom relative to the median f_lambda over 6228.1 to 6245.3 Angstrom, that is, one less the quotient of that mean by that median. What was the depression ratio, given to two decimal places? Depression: 0.08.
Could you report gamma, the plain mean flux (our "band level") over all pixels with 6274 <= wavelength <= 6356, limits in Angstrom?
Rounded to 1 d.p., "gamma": 21.1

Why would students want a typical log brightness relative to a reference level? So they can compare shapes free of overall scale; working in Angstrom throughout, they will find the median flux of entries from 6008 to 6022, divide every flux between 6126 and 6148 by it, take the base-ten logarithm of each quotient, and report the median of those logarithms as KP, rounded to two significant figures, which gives 0.073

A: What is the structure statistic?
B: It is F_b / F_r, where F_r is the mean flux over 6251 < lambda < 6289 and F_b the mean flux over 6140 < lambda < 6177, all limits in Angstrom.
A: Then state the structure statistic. 0.94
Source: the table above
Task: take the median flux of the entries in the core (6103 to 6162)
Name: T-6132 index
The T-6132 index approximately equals 21.2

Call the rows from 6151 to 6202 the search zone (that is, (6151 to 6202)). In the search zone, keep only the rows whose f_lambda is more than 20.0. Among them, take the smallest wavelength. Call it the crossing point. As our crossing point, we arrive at 6155.40 Angstrom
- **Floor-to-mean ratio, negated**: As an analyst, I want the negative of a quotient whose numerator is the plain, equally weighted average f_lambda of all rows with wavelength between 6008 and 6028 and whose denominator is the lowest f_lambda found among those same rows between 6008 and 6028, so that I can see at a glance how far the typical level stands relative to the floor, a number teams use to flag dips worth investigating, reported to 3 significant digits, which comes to -1.27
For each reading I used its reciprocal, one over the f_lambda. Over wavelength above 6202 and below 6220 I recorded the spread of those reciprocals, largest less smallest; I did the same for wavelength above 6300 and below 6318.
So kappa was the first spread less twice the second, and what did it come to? -0.0028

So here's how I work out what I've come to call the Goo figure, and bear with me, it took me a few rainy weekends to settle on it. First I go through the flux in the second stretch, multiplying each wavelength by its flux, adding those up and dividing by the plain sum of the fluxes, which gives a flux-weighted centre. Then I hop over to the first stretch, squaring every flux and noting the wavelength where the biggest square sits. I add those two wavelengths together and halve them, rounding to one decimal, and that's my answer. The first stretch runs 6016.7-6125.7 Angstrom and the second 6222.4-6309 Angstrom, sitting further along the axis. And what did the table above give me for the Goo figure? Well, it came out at 6142.7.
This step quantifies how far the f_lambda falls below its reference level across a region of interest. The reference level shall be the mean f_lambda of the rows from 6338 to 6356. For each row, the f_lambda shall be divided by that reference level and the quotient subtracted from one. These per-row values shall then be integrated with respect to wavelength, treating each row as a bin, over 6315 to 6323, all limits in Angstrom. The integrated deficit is -0.3 Angstrom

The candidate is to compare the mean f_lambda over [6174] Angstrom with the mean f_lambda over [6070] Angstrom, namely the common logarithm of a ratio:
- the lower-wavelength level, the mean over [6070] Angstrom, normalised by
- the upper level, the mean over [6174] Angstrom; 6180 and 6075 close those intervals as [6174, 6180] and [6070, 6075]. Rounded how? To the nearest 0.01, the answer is -0.08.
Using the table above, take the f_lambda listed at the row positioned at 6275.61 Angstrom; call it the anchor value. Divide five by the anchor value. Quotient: 0.237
